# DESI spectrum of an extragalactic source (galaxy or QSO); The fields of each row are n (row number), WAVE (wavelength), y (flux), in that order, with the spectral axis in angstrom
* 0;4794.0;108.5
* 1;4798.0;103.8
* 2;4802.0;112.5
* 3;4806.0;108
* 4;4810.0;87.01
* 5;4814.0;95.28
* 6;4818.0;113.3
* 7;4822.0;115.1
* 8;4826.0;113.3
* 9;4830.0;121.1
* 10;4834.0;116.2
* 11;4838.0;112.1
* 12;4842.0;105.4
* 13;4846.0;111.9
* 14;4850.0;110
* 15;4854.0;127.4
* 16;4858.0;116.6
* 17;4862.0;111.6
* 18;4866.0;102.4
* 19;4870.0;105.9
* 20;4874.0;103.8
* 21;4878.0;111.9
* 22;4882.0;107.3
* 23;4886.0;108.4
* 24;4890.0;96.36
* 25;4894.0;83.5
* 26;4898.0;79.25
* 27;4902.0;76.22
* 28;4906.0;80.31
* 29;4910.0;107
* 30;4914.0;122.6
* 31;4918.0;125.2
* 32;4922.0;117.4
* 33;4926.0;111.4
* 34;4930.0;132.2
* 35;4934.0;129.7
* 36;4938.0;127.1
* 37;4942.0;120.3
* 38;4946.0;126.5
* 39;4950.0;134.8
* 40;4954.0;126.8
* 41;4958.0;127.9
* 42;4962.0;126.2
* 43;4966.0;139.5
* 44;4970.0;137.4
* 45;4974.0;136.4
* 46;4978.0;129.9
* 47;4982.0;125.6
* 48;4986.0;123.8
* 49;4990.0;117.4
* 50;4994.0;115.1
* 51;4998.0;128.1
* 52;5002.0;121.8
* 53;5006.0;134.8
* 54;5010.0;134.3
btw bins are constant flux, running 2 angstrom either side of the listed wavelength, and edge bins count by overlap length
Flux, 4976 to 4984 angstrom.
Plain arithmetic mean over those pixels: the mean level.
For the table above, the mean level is 128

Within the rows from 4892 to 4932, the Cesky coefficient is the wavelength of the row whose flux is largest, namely 4930.0 angstrom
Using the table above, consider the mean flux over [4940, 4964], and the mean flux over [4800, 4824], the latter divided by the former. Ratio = 0.83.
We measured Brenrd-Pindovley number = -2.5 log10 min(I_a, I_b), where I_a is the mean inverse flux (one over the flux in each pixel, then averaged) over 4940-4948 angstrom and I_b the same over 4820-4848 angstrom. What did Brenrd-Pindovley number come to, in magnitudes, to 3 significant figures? 5.23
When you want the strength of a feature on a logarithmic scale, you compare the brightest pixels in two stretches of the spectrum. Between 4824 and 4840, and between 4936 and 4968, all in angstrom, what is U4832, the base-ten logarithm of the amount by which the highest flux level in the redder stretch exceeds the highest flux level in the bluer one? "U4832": 1.26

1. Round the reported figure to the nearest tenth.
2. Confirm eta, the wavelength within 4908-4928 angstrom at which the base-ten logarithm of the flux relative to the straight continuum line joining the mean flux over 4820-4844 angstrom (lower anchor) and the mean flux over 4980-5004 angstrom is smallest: 4910.0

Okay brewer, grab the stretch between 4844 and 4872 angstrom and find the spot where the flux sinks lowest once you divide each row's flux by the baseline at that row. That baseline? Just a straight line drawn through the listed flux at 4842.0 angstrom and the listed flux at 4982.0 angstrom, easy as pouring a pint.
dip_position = 4866.0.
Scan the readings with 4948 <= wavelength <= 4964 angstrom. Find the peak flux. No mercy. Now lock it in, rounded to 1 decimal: 134.8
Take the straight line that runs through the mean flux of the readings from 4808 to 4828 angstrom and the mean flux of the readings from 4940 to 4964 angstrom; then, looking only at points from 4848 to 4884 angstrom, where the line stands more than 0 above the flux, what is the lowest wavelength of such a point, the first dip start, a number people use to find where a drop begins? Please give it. 4850.0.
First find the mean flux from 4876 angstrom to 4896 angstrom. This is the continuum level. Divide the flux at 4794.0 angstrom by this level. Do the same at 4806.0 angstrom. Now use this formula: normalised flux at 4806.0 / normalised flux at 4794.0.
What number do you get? 1.00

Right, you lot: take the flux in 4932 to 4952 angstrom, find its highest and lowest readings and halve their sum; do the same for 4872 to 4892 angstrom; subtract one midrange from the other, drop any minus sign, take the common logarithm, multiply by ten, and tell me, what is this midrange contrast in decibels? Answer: 14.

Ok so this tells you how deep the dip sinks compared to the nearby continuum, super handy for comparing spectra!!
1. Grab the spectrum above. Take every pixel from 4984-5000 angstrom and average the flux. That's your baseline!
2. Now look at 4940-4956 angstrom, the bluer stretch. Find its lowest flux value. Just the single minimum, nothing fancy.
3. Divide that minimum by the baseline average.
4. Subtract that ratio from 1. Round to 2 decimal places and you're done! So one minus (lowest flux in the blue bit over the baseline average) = 0.01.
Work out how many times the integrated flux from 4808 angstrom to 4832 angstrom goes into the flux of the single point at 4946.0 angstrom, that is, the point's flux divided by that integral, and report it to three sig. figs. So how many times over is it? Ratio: 0.0490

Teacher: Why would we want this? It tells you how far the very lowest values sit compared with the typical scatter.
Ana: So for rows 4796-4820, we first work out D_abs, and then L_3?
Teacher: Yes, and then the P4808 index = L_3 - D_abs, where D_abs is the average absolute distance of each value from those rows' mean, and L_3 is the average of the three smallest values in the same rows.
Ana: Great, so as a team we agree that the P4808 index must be 87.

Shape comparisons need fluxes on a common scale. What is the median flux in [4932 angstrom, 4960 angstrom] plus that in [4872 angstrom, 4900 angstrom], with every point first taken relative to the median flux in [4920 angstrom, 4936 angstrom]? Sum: 1.87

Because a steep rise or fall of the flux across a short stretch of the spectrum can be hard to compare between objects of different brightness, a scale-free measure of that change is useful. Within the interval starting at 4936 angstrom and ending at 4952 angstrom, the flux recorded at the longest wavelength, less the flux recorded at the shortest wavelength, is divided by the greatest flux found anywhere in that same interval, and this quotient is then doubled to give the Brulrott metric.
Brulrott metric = 0.11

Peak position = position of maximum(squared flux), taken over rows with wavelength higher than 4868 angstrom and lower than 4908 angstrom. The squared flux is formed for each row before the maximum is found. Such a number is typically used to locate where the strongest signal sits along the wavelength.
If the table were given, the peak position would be 4878.0 angstrom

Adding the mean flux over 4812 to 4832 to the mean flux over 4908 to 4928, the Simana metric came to 228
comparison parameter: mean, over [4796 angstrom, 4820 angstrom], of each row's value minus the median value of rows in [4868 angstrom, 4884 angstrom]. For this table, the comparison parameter -3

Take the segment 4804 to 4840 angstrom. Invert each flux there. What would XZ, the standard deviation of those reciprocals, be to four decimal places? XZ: 0.0010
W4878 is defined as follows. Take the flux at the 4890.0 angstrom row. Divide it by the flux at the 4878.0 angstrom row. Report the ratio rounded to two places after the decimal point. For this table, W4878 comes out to 0.86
